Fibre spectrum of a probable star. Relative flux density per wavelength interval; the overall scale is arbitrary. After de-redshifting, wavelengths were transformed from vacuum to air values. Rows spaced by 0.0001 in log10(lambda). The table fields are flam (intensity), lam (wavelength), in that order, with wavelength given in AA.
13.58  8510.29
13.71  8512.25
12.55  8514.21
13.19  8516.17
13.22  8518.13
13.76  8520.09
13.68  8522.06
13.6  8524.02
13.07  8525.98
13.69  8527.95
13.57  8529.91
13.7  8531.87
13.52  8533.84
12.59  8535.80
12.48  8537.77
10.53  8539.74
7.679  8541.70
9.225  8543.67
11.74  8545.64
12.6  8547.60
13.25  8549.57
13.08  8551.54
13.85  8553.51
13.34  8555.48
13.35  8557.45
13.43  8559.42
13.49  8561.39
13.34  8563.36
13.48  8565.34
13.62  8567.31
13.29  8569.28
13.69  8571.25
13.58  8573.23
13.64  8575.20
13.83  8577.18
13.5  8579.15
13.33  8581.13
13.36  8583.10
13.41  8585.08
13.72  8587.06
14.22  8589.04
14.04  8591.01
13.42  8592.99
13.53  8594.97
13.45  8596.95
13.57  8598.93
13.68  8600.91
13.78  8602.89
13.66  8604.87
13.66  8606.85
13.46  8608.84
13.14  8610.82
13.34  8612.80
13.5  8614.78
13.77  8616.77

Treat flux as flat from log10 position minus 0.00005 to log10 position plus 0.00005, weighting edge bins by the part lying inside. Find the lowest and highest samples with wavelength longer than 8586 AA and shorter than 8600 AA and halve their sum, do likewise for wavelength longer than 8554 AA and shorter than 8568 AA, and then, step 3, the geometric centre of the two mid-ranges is 13.6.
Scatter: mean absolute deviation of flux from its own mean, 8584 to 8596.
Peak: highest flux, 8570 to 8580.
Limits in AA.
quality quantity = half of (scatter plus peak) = 7.05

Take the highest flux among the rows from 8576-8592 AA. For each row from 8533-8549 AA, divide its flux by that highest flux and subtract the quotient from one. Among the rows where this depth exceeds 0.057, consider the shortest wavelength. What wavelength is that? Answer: 8535.80 AA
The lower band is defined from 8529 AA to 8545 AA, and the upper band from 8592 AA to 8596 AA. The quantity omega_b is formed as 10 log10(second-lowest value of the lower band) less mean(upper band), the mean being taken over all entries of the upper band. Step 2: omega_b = -3.8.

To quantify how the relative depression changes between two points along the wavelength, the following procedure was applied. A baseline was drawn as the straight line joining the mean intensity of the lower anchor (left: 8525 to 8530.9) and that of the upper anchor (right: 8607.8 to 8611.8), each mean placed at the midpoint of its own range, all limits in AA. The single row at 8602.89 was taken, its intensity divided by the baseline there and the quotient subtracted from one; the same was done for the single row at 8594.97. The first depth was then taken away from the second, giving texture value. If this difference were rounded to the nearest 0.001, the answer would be 0.020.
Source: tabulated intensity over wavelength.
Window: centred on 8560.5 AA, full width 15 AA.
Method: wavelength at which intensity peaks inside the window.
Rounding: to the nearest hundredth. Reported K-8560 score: 8553.51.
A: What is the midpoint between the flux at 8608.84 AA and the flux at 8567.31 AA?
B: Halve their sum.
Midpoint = 13.5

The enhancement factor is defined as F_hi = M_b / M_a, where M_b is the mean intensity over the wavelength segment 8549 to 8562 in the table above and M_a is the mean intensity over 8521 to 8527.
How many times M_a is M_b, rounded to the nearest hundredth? 1.00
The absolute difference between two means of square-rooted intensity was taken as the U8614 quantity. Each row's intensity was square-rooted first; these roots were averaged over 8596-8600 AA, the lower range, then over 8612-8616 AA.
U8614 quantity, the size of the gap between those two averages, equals 0.012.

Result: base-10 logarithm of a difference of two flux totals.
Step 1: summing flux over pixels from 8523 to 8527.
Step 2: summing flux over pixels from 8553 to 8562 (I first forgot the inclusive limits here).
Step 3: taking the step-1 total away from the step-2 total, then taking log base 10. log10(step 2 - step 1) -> 1.6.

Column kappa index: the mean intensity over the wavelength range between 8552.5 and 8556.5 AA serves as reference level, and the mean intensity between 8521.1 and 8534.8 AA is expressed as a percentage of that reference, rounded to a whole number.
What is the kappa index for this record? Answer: 100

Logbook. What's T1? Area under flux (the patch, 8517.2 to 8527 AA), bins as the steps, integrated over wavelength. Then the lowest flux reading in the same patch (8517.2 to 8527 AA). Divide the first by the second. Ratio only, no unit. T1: 10.1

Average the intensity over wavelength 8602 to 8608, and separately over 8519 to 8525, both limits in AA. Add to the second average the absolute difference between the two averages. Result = 13.7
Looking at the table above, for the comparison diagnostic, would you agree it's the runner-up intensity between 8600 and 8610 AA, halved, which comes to 6.84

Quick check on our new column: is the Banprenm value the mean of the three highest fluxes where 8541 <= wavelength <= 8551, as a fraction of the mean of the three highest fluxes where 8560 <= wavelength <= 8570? 0.926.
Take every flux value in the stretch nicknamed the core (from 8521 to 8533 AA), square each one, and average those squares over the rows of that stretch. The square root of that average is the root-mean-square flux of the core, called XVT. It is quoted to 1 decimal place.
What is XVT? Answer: 13.6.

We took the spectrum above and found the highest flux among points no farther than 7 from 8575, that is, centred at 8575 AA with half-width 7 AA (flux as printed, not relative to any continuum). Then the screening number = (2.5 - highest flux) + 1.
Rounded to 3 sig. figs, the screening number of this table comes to -10.3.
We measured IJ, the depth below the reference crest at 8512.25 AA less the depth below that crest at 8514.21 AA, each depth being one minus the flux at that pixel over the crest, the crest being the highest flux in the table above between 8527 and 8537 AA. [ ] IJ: -0.08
